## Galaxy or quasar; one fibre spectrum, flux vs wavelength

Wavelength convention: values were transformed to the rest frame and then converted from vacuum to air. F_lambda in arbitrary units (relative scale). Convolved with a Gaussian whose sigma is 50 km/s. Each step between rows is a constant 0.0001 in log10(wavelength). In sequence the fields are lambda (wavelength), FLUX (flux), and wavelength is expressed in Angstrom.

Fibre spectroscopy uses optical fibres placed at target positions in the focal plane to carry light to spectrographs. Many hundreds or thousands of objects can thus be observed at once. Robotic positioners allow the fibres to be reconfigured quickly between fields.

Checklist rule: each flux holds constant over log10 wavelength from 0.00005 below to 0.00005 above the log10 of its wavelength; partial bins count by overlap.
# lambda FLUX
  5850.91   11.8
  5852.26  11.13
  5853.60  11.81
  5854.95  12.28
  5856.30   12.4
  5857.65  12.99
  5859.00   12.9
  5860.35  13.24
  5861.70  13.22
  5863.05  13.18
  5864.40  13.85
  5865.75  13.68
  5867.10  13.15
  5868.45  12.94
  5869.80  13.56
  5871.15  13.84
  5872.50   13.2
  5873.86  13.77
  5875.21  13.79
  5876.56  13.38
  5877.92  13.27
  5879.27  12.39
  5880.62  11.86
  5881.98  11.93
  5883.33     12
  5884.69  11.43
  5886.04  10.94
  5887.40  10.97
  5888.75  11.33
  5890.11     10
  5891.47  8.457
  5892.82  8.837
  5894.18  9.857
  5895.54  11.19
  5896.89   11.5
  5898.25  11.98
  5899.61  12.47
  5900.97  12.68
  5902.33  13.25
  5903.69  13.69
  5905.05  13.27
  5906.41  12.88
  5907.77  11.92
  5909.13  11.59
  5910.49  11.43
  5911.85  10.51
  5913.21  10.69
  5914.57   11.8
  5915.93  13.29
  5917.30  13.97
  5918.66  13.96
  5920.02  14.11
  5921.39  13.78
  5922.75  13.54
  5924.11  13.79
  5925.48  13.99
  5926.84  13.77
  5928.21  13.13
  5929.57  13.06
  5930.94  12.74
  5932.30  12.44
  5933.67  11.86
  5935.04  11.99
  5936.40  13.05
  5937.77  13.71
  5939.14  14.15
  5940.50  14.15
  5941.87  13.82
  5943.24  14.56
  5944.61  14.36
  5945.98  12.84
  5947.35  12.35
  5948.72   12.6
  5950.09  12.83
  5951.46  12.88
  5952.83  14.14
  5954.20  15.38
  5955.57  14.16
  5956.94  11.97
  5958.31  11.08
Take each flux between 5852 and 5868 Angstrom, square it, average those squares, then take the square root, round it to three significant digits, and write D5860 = 12.8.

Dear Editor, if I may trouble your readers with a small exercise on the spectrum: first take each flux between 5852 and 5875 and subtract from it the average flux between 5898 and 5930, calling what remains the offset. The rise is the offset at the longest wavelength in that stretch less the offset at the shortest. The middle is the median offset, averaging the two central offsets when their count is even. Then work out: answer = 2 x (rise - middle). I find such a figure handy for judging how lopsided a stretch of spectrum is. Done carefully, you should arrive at 5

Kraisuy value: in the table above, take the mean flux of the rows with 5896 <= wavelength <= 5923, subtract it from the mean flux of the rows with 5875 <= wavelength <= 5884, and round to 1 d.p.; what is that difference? 0.0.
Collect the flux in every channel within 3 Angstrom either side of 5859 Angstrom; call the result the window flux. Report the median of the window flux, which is 13.0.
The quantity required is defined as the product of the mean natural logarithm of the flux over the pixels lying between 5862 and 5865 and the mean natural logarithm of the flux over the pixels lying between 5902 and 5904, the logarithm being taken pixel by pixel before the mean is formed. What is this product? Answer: 6.8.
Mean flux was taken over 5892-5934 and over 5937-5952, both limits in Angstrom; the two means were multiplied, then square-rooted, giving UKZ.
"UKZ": 13.0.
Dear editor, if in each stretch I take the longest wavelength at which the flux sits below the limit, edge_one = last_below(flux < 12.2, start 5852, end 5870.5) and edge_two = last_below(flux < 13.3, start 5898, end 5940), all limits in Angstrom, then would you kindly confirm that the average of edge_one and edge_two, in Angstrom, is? 5895.0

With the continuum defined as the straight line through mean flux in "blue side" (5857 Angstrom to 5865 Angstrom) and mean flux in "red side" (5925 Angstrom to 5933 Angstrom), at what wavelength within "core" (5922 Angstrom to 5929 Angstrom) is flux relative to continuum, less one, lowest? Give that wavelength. 5928.21 Angstrom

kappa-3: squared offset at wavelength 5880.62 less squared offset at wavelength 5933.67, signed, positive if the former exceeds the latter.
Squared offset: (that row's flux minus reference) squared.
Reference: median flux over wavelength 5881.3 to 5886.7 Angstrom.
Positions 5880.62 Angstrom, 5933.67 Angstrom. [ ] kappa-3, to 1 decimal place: 0.0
